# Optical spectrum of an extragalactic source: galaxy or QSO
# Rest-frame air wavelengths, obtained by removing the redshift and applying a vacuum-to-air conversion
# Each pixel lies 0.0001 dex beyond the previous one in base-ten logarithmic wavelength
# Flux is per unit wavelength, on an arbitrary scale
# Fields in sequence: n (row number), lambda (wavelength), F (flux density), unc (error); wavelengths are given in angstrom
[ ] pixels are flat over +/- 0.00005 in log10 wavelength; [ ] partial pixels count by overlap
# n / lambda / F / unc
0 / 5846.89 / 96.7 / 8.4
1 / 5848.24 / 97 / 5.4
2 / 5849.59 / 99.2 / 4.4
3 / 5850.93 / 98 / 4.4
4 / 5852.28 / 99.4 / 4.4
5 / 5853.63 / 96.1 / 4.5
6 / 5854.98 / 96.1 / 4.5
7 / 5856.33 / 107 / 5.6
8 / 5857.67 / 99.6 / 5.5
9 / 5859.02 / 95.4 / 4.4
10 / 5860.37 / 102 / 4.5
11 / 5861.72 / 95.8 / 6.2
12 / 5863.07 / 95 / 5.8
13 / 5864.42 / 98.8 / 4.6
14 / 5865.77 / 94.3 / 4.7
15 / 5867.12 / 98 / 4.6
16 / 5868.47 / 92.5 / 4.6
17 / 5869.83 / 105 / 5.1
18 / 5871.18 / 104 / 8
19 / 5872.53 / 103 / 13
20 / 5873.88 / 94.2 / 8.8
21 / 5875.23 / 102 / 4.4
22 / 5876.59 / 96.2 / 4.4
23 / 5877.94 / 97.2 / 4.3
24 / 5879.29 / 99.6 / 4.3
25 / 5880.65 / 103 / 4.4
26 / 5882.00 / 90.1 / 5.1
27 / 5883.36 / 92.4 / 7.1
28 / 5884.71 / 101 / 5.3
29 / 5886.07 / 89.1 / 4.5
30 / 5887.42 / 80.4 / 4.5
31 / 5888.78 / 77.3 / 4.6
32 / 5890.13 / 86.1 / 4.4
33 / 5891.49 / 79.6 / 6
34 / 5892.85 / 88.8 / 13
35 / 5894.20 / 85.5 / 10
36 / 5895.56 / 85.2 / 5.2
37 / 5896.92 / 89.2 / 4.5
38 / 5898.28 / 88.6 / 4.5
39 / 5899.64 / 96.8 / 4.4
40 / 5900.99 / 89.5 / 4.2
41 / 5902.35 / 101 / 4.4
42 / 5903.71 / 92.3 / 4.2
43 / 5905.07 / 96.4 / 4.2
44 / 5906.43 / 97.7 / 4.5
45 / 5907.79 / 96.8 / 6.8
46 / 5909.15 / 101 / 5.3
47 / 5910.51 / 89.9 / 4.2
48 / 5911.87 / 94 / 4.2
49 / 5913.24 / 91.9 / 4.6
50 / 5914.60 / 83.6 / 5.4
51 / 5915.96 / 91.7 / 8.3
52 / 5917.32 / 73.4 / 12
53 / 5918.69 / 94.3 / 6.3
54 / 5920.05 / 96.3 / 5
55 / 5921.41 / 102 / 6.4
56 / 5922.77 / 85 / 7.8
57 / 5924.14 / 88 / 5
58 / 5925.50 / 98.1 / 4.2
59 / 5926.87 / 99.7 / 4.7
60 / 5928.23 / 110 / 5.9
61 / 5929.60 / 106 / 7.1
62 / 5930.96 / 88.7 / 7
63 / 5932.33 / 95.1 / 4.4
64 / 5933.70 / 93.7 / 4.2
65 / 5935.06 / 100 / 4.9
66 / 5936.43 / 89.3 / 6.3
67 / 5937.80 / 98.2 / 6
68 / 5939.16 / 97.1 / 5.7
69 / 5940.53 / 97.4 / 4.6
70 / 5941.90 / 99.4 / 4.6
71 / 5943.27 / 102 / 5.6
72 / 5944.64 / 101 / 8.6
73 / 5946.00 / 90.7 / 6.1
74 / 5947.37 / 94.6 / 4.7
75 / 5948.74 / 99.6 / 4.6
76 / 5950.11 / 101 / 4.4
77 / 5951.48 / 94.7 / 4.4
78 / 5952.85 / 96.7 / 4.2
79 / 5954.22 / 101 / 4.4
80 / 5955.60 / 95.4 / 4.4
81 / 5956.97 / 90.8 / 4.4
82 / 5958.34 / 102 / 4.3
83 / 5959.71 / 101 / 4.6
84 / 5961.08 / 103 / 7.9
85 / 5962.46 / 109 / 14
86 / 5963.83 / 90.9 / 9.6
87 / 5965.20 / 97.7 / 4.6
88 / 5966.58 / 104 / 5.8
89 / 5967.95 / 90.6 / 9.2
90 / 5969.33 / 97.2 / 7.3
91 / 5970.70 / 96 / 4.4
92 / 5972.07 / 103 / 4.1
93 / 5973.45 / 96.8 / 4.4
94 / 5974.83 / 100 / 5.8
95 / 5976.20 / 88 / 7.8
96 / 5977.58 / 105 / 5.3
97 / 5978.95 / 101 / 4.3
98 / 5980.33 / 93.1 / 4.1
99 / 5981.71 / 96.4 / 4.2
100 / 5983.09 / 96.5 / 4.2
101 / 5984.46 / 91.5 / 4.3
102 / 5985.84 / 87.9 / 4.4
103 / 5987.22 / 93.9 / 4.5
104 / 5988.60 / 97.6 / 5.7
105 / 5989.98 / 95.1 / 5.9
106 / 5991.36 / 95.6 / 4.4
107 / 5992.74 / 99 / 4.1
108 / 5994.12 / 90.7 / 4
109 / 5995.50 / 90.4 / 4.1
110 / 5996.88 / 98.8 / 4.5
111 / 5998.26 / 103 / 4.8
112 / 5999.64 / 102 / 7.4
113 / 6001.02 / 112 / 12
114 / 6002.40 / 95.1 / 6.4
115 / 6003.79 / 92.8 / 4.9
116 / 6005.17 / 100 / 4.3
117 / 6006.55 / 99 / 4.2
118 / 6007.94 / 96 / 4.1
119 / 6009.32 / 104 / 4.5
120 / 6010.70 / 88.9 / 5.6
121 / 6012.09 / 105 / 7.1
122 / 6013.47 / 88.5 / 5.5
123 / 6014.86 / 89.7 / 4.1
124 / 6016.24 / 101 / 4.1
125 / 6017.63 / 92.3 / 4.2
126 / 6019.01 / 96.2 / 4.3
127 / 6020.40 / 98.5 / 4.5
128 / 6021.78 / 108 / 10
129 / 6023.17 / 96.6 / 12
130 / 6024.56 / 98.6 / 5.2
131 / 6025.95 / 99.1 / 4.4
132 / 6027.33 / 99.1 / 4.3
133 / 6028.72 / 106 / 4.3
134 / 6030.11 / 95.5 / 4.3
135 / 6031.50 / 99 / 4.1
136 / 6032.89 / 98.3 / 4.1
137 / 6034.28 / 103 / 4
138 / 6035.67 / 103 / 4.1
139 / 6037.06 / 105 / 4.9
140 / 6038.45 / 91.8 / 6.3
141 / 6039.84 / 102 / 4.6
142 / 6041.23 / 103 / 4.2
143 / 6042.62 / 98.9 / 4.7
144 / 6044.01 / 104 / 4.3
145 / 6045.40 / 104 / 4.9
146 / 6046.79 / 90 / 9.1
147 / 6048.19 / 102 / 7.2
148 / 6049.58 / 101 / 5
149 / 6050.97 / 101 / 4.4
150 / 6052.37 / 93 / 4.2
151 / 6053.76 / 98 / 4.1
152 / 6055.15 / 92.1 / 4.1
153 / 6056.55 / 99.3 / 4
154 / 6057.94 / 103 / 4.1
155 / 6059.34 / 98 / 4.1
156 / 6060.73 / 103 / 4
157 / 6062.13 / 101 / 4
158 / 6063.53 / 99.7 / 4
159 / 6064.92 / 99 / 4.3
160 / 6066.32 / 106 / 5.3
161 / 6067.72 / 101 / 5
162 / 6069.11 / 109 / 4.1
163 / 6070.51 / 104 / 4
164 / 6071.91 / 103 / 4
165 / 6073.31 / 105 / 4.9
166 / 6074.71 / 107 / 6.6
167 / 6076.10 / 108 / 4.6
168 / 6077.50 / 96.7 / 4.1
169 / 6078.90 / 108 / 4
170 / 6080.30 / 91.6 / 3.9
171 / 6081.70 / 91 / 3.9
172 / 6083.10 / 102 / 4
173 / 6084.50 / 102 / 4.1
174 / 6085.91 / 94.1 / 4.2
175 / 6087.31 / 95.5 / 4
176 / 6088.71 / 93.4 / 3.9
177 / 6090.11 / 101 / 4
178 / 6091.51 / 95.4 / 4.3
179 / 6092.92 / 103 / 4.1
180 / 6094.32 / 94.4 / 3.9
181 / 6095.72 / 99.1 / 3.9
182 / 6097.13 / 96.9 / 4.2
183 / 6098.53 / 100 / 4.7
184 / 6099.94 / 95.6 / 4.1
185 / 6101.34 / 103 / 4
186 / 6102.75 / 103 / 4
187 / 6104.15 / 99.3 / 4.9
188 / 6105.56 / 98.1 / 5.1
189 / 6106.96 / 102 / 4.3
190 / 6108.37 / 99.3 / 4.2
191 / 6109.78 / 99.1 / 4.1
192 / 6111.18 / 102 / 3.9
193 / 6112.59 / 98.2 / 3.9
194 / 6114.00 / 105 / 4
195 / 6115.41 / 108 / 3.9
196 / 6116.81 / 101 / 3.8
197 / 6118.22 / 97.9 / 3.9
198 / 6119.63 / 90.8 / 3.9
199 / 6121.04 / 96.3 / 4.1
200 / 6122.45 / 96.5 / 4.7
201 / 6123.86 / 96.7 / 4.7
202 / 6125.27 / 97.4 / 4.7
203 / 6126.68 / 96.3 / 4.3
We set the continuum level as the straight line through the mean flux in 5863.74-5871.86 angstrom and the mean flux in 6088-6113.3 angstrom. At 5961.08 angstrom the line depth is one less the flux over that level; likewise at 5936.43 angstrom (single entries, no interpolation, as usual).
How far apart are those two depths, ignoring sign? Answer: 0.138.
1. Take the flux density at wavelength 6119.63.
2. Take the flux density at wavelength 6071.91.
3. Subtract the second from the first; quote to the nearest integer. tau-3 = -12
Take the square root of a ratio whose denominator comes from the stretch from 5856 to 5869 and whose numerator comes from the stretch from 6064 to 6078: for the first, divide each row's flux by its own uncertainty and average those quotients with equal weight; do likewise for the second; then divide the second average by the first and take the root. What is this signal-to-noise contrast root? 1.07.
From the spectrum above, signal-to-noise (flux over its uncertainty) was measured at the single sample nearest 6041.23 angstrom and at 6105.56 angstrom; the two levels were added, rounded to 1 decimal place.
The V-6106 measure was 43.8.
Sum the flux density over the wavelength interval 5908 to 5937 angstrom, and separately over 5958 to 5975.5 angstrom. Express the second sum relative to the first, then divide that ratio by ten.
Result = 0.065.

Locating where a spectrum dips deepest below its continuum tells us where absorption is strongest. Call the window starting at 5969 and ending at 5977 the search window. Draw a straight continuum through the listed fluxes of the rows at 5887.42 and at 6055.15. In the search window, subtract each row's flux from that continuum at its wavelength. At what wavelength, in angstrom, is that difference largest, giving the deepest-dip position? 5976.20 angstrom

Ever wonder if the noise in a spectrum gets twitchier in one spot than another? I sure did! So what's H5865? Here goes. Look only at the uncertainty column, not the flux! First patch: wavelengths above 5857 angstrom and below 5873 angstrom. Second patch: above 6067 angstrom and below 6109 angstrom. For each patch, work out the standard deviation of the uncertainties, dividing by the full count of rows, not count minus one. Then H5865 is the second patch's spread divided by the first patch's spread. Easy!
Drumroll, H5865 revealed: 0.2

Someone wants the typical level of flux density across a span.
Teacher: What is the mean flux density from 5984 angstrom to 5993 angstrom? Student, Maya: 94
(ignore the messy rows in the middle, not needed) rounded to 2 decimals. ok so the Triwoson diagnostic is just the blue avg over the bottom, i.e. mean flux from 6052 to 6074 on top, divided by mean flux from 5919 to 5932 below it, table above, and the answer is 1.04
